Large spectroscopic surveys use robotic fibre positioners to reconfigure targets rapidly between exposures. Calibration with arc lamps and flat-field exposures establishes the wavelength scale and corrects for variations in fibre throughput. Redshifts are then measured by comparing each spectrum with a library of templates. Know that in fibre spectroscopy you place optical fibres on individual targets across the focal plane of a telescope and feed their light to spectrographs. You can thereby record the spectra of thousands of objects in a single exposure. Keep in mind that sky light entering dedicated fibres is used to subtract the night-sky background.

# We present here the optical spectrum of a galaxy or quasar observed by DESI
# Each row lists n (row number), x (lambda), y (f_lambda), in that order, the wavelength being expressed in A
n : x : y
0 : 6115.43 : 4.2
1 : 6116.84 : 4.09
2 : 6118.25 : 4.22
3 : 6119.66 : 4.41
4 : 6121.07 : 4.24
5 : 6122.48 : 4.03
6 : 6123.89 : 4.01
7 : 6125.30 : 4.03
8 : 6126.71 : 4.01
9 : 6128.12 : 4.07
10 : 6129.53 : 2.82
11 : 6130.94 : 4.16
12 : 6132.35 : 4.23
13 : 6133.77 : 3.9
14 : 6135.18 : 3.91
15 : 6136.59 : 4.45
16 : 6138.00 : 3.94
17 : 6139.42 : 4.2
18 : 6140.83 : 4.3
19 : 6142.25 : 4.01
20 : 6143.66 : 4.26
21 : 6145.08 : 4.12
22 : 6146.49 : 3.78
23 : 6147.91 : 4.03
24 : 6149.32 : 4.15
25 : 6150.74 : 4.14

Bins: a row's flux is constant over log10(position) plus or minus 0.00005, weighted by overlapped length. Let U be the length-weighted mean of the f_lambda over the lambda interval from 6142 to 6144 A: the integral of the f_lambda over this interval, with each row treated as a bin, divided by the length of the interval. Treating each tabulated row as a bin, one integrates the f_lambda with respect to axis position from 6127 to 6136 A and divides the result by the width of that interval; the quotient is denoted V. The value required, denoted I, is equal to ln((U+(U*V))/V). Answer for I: 1.65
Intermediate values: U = 4.15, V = 3.9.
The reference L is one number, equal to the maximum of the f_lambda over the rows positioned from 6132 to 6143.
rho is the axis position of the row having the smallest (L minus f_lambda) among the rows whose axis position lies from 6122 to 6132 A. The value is 6130.94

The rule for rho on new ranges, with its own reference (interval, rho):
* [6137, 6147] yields 6140.83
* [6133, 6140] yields 6136.59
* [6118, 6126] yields 6119.66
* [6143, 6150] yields 6143.66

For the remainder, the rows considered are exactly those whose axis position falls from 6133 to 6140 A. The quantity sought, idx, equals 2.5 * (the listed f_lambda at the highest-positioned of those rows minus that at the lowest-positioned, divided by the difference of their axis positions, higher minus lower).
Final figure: 0.13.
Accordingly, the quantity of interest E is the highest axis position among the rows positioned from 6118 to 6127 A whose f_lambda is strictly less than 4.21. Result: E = 6126.71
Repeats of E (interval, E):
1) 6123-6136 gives 6135.18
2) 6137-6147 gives 6146.49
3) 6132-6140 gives 6139.42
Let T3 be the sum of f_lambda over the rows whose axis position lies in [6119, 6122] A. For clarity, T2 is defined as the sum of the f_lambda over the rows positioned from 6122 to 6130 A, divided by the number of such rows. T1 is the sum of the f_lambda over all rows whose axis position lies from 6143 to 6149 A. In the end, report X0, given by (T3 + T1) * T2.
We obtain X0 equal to 95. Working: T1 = 16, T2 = 3.83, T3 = 9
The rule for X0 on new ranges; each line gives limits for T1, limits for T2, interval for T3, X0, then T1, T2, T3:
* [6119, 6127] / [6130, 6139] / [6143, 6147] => 151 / 25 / 4.10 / 12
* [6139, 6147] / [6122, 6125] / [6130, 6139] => 198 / 25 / 4.02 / 25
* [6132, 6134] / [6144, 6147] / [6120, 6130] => 140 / 8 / 3.95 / 27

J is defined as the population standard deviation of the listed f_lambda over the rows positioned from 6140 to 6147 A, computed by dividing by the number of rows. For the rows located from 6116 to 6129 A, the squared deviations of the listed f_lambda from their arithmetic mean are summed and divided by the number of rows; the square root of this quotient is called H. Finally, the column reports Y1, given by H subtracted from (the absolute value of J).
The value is 0.06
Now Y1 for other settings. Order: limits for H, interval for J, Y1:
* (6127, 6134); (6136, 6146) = -0.36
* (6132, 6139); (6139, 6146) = -0.12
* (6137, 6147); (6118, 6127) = -0.03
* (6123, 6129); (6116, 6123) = 0.11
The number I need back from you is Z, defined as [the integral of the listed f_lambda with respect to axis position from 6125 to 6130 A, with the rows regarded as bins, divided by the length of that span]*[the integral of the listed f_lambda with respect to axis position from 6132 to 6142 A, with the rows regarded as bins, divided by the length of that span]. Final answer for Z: 15.5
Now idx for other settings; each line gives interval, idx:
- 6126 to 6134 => -0.04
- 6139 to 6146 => -0.04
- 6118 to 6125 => -0.09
